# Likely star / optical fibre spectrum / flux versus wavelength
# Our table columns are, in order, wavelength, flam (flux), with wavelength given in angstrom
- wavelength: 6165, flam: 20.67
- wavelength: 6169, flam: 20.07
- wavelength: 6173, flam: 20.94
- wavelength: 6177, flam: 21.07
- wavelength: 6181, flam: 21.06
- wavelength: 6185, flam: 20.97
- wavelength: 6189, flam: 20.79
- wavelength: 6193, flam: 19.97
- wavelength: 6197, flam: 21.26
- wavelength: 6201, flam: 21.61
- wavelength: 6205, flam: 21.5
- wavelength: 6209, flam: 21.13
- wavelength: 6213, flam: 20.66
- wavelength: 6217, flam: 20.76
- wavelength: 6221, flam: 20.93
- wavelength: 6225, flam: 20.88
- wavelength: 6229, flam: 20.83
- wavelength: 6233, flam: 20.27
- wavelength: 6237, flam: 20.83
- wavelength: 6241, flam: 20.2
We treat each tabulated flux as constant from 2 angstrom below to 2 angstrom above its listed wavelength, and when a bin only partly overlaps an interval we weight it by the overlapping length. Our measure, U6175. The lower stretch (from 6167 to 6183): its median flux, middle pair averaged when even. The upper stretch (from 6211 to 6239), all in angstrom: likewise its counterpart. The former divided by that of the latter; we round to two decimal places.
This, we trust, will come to 1.01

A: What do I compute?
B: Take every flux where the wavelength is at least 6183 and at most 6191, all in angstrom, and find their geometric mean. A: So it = 20.88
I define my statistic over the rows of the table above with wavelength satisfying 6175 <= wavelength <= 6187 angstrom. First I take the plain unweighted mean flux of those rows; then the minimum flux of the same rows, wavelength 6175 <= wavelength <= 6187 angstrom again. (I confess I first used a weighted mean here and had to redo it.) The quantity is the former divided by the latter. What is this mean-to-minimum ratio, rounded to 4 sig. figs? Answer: 1.003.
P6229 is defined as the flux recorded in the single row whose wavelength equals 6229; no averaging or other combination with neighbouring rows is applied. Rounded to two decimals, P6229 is 20.83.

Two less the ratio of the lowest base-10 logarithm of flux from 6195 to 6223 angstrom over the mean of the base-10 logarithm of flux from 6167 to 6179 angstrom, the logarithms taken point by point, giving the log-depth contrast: 1.00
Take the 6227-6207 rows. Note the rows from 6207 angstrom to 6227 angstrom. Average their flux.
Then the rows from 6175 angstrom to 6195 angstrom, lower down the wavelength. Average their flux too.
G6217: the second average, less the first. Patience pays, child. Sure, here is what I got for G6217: -0.10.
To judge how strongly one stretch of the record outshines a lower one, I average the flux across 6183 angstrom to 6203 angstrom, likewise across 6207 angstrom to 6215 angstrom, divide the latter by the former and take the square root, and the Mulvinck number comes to 1.00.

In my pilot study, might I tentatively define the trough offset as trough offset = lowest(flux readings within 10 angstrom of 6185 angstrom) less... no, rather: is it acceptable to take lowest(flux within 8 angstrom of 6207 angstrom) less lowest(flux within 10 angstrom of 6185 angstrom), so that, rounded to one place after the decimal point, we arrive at 0.7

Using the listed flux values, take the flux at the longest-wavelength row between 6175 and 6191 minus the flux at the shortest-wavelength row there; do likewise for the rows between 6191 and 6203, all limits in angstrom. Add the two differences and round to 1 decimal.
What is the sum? 1.4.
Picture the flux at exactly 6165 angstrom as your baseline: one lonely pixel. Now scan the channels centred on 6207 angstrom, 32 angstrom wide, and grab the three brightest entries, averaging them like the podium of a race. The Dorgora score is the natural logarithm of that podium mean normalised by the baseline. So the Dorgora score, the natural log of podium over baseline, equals 0.037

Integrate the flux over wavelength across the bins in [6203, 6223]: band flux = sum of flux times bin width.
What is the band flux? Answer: 420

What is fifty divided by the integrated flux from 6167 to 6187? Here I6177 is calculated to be 0.12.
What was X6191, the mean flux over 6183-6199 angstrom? 20.7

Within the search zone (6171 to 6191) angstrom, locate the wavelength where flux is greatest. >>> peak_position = 6177 angstrom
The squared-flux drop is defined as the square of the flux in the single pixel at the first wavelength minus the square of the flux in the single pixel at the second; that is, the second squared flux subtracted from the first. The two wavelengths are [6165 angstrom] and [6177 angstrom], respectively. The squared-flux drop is -17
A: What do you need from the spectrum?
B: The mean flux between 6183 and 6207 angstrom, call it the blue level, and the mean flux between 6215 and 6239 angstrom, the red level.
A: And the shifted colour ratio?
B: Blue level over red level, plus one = 2.013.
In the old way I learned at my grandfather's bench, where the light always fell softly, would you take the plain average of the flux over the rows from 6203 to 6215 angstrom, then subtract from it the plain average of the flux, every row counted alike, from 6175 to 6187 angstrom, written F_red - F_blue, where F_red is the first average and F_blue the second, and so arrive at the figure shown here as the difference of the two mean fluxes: 0.1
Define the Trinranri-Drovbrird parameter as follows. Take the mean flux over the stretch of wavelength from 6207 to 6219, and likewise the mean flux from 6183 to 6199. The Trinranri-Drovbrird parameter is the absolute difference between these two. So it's 0.1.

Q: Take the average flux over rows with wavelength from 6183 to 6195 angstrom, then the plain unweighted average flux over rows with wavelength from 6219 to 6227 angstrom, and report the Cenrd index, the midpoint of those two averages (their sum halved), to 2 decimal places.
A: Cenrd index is 20.74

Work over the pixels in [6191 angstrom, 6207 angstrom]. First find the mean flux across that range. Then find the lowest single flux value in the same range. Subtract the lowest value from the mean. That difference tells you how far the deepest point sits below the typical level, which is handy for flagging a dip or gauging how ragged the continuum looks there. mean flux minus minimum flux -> 1.1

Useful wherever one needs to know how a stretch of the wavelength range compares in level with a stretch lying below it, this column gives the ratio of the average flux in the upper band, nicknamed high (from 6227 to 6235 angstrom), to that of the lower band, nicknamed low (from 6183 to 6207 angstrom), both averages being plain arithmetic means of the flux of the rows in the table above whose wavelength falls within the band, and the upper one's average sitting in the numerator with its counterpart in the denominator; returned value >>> 0.978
